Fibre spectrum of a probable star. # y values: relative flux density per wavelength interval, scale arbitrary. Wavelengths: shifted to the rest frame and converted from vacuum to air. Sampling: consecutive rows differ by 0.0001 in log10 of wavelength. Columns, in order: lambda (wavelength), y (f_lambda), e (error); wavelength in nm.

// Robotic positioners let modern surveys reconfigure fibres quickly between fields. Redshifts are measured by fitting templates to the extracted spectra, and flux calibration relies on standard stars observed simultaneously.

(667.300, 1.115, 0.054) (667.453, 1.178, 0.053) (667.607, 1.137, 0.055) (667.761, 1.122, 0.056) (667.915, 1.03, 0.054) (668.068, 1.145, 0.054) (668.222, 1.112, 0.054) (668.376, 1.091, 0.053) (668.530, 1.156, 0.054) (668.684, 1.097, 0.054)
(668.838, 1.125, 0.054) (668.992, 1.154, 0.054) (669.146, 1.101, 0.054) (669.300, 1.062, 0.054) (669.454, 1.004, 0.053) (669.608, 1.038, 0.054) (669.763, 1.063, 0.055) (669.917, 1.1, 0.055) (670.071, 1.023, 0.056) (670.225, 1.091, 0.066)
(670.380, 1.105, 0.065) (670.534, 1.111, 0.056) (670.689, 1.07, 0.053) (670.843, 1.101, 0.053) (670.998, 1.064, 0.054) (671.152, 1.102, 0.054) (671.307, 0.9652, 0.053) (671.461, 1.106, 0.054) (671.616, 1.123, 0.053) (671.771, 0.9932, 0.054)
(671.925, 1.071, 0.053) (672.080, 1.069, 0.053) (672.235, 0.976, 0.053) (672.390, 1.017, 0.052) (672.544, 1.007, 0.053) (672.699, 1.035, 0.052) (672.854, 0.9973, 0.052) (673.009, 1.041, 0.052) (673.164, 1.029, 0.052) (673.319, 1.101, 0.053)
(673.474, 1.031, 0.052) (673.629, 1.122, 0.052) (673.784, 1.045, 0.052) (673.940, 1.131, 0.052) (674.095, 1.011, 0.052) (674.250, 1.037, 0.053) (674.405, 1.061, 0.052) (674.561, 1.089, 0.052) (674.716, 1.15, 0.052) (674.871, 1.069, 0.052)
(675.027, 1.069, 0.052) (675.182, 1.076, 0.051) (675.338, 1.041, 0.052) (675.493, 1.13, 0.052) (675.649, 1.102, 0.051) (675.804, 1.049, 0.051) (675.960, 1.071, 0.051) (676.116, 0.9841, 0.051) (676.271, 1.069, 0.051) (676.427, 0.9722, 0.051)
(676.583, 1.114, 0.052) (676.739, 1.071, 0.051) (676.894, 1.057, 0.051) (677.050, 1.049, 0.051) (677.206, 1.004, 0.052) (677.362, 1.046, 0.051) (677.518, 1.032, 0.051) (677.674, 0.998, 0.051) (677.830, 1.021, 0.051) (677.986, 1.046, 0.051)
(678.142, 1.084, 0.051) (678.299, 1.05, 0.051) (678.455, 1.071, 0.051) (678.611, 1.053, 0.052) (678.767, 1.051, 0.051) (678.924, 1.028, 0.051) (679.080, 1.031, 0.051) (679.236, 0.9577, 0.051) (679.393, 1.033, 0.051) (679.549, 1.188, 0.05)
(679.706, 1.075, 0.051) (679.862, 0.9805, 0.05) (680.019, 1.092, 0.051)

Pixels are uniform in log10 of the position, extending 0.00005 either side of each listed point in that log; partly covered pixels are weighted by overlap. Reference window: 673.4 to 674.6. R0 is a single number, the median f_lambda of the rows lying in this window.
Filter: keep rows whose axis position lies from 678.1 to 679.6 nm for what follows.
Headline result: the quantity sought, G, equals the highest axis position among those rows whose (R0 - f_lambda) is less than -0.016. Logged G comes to 679.549 nm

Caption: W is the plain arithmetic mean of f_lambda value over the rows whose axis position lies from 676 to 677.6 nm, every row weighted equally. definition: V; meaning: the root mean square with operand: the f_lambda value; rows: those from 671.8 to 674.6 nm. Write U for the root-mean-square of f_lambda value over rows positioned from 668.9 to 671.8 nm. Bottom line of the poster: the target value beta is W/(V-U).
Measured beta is -43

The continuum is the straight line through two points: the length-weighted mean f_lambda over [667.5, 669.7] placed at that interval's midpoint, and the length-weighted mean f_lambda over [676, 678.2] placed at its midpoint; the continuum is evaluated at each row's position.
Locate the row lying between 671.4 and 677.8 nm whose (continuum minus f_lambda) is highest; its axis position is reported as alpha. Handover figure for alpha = 672.235 nm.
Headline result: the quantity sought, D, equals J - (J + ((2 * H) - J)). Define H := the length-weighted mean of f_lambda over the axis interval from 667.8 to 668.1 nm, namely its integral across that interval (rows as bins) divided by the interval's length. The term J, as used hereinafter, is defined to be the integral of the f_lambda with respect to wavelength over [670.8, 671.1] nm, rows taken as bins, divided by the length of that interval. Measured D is -1.09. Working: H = 1.09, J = 1.082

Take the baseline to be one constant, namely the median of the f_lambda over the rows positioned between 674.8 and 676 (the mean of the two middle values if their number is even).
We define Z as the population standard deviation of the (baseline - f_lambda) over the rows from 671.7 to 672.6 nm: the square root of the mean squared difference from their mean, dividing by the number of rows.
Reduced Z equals 0.036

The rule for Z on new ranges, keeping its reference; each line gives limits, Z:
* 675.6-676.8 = 0.048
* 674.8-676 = 0.027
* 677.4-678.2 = 0.029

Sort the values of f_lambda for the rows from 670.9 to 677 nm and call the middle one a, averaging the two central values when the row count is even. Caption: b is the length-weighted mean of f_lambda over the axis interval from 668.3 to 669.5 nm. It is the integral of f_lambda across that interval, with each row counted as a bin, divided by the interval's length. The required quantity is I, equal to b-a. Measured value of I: 0.04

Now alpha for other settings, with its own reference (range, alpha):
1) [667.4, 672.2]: 671.307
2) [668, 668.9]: 668.376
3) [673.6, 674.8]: 674.095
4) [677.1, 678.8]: 677.674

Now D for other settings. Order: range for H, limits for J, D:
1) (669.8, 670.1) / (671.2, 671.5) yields -1.11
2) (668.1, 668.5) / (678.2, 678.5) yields -1.16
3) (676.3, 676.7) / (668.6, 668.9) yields -0.98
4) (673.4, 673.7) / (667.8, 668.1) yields -1.07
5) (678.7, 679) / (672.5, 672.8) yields -1.05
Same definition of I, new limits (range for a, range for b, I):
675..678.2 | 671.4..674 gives 0.00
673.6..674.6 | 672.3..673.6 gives -0.03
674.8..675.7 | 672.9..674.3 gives -0.01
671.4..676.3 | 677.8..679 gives -0.01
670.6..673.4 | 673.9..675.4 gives 0.02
